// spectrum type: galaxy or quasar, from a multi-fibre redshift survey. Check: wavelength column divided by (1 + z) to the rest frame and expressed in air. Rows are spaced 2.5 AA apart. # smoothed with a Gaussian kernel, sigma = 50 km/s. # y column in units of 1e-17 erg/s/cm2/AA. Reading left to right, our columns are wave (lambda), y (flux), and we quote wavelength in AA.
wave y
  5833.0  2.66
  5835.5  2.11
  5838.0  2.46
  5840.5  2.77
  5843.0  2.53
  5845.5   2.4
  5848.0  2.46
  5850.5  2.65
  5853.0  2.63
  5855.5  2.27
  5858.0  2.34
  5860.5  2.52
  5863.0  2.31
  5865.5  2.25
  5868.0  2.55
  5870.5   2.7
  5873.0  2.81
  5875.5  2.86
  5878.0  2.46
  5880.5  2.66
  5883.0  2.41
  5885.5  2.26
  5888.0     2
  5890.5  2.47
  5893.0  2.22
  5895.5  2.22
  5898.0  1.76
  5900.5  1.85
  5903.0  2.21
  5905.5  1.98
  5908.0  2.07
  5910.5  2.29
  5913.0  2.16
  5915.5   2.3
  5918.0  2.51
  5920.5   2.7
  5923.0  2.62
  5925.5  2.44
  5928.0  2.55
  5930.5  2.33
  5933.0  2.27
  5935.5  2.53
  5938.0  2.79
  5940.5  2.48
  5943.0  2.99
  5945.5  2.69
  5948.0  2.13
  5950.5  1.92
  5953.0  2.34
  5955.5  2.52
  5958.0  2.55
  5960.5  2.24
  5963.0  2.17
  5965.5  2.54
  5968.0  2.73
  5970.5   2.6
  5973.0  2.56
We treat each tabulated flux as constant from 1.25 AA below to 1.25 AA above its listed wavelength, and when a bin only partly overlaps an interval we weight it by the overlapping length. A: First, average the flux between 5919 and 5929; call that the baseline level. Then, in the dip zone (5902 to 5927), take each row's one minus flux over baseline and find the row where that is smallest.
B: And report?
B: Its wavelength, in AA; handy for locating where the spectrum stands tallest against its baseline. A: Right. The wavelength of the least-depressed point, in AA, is 5920.5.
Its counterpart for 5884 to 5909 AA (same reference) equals 5890.5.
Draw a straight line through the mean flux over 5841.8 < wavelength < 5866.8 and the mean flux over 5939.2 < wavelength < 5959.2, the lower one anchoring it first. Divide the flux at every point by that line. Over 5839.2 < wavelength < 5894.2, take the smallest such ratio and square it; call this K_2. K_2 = 0.67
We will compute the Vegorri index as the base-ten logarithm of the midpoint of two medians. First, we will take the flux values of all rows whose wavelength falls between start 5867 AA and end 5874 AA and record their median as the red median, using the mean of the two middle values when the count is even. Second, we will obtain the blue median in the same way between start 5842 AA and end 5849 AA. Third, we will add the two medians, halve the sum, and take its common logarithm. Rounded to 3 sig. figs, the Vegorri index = 0.412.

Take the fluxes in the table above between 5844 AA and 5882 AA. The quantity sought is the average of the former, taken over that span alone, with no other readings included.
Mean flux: 2.52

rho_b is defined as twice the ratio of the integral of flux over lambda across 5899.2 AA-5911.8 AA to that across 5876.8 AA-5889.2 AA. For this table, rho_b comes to 1.8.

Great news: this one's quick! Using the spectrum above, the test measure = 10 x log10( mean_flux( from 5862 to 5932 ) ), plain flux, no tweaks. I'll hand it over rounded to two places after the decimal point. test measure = 3.72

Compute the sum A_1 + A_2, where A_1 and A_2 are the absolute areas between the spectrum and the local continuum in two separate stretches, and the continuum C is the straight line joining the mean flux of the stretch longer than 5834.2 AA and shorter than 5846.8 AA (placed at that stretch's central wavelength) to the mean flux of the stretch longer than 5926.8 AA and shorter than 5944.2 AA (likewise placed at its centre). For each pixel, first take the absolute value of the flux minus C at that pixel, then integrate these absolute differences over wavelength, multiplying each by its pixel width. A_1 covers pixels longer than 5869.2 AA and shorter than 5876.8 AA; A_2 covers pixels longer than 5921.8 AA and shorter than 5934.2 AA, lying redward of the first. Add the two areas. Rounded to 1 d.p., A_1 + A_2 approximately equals 4.0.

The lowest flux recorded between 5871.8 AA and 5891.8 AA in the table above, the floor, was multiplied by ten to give 20.0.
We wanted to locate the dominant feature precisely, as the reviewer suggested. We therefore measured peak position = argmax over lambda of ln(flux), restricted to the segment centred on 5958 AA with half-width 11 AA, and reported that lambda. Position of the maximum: 5968.0 AA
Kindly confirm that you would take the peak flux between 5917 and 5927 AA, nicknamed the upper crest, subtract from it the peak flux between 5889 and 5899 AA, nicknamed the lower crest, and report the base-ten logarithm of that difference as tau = -0.64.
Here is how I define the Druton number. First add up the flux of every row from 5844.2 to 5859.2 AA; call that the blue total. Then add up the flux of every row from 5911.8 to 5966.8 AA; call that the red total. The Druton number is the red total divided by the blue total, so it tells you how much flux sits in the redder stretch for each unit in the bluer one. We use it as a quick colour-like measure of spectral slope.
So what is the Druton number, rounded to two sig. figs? 3.6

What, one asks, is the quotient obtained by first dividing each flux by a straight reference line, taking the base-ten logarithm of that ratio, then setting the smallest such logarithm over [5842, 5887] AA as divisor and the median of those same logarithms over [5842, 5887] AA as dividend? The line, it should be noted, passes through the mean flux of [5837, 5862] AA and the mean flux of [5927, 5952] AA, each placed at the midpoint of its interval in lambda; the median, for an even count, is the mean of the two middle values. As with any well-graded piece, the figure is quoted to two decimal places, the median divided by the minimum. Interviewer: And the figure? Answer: 0.02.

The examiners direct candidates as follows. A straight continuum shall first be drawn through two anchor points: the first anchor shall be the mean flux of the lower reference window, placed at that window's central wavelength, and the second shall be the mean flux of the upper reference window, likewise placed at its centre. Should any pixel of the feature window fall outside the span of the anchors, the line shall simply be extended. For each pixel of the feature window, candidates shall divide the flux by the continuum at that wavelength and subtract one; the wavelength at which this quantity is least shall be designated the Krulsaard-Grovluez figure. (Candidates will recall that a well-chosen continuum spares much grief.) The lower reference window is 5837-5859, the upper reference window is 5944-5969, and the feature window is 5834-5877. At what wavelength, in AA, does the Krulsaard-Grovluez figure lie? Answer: 5835.5 AA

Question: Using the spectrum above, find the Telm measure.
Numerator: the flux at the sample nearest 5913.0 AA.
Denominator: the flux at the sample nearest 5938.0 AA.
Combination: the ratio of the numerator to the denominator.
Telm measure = 0.77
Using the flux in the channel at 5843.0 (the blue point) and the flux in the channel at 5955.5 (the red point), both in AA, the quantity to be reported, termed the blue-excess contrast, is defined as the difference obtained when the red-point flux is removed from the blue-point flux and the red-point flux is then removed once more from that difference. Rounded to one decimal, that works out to -2.5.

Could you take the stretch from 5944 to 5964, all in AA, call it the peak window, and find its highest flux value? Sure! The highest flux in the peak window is 2.69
